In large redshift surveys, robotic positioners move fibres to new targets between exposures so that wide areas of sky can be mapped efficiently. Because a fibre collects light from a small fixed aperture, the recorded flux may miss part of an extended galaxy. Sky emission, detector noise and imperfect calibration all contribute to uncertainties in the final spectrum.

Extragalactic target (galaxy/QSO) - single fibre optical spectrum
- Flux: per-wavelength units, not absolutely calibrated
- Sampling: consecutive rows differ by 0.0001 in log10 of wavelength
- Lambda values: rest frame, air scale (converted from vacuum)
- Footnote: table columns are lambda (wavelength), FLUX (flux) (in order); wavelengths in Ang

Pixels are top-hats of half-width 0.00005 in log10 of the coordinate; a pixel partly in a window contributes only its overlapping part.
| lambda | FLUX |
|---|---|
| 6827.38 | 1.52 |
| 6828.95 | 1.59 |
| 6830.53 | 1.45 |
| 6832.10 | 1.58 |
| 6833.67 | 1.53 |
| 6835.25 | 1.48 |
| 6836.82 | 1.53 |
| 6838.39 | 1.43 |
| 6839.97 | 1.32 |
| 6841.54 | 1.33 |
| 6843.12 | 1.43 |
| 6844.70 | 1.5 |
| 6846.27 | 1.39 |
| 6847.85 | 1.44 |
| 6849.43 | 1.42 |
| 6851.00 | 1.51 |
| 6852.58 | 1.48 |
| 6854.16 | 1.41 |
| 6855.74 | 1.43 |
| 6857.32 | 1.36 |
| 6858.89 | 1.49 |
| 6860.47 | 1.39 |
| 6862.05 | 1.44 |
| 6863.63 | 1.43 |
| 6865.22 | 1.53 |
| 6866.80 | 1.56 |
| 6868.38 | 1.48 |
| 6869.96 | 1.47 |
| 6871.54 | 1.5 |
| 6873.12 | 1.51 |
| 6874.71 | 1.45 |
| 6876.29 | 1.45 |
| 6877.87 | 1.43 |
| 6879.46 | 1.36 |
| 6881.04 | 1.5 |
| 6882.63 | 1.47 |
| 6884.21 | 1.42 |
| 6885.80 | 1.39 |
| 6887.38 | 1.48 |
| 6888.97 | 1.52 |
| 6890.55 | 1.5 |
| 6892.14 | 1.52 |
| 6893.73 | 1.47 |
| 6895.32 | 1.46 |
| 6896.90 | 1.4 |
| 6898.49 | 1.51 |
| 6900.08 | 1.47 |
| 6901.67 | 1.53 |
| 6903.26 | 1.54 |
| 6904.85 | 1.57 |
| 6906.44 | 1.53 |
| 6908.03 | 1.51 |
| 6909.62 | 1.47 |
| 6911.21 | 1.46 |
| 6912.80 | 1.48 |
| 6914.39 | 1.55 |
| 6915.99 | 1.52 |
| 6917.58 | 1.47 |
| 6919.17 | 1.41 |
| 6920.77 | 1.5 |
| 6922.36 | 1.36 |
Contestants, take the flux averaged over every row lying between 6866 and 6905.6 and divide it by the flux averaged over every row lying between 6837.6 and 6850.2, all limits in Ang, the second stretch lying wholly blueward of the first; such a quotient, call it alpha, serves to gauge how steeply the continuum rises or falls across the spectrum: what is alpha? 1.05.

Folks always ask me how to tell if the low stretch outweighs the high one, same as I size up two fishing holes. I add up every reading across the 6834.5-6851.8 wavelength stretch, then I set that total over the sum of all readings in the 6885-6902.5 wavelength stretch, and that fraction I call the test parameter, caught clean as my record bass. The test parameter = 0.971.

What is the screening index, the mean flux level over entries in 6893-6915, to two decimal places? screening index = 1.50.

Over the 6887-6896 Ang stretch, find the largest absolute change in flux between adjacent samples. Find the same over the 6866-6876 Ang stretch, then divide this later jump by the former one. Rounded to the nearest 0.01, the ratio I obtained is 1.60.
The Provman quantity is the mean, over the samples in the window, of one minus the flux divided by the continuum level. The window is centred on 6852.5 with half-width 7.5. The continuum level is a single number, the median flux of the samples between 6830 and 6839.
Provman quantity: 0.045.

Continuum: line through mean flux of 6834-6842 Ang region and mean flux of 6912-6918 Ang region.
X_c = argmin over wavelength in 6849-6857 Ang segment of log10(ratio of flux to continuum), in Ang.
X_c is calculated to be 6854.16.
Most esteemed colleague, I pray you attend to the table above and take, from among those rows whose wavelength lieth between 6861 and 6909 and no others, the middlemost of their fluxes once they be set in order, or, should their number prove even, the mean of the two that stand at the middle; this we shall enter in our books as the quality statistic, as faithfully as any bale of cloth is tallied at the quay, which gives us 1.48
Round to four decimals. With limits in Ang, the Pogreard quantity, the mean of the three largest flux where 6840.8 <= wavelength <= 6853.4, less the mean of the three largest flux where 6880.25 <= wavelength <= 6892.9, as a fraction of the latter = -0.0110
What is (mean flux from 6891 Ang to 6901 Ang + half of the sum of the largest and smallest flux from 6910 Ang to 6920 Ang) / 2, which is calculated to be 1.48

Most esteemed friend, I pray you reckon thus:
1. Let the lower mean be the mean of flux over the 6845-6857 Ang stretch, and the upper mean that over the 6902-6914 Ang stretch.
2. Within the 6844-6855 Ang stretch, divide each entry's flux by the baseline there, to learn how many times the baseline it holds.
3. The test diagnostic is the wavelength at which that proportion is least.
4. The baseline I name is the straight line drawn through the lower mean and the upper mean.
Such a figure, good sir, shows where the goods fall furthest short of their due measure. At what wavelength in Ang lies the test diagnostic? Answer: 6846.27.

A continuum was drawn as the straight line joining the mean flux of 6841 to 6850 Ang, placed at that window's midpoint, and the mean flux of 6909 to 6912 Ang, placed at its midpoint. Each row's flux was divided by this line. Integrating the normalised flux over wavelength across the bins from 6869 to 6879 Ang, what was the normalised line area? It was 10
